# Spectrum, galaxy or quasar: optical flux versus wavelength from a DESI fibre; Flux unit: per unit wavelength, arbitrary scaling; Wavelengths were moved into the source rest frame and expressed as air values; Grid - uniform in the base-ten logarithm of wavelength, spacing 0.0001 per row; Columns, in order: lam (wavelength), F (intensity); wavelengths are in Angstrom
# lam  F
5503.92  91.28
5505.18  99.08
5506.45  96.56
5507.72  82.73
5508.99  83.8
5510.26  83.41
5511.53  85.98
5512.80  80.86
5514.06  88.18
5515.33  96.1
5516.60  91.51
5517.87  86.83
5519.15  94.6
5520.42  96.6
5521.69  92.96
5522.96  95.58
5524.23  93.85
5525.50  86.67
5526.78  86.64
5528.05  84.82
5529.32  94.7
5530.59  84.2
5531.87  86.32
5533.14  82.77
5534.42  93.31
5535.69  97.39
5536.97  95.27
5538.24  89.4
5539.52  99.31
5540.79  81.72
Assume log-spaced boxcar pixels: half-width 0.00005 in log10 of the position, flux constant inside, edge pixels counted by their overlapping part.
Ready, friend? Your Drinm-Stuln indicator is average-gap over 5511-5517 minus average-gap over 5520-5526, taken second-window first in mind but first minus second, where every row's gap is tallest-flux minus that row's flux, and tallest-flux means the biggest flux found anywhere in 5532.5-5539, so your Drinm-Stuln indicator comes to 5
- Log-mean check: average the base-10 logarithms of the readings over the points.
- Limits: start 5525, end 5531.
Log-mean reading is 1.94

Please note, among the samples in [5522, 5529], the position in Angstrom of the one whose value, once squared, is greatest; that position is 5522.96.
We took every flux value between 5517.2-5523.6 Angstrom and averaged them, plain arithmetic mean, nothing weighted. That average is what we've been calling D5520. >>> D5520 93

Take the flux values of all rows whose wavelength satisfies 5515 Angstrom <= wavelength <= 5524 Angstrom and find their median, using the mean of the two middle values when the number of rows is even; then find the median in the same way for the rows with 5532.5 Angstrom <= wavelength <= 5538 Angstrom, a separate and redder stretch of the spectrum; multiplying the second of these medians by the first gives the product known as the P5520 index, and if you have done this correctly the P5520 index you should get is 8920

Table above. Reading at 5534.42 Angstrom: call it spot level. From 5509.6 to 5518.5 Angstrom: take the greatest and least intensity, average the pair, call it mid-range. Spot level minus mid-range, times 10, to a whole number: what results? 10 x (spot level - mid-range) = 48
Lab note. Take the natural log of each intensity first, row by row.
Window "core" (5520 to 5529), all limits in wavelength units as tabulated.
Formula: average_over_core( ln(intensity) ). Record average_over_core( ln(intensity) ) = 4.51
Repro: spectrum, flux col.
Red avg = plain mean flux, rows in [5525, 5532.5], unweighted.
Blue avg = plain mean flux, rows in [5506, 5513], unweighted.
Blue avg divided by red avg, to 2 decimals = 0.98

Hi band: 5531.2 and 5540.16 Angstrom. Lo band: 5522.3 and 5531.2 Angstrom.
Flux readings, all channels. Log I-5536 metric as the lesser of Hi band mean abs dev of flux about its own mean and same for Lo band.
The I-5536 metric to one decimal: 4.5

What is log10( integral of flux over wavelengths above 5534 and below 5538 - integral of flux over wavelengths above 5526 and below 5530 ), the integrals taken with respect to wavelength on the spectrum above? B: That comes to 1.4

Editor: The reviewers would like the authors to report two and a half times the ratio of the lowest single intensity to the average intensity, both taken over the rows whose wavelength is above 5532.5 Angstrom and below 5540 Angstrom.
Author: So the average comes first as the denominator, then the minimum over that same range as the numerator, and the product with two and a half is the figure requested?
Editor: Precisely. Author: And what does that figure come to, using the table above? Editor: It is 2.23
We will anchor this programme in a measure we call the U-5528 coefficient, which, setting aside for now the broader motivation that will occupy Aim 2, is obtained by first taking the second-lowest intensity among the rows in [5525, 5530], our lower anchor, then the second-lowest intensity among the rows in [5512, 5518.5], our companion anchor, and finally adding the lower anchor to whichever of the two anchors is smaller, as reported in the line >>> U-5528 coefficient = 173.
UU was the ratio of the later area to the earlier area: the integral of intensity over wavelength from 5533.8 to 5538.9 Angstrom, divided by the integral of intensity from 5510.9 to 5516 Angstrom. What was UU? 1.07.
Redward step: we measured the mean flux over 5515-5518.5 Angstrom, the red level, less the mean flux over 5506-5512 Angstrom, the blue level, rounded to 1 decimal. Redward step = 5.0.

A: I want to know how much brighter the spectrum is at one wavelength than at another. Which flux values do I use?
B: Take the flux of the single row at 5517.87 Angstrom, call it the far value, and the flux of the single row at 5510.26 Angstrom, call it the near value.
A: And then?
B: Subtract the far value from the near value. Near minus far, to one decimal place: -3.4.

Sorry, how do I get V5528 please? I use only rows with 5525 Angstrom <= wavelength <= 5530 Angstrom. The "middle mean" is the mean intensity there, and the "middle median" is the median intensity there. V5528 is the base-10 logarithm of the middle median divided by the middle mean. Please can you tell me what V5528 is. -0.008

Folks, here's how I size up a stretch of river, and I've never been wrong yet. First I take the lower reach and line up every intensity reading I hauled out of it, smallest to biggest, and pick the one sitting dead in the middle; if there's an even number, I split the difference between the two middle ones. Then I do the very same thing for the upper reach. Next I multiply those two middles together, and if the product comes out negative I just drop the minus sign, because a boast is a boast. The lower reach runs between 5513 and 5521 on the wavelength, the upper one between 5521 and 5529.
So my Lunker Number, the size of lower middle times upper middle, 8358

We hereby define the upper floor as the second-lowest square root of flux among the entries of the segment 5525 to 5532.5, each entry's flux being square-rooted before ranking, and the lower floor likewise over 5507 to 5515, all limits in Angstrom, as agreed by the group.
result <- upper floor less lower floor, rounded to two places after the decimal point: 0.11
